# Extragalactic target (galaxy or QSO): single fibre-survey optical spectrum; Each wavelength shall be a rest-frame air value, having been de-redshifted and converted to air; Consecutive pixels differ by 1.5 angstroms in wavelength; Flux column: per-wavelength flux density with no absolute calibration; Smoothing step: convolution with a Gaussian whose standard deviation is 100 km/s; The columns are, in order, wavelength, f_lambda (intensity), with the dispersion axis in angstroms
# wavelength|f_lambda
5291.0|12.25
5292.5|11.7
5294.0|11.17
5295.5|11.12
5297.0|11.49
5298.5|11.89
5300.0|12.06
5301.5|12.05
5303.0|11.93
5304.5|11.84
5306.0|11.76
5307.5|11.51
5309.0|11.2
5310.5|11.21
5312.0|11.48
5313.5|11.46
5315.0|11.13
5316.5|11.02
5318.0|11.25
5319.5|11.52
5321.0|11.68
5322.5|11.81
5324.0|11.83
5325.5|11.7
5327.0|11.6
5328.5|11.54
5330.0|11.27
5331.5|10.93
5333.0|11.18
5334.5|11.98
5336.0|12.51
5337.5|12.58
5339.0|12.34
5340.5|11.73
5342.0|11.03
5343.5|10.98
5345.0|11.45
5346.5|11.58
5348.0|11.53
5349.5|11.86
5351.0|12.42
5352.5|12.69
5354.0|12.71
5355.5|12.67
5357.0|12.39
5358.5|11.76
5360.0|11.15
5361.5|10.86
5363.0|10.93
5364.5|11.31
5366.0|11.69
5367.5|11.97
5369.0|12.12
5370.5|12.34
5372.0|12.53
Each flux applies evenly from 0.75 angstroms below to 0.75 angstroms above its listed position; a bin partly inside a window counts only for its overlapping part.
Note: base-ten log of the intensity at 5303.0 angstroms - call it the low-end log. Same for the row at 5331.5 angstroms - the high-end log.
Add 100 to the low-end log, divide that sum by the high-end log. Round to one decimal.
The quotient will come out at 97.3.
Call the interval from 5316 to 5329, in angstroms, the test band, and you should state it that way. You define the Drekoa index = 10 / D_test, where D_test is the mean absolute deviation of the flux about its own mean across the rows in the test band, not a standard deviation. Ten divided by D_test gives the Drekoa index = 52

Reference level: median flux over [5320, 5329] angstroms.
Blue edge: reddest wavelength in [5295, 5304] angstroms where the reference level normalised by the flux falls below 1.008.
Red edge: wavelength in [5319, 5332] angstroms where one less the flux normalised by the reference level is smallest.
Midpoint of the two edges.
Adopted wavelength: 5313.5 angstroms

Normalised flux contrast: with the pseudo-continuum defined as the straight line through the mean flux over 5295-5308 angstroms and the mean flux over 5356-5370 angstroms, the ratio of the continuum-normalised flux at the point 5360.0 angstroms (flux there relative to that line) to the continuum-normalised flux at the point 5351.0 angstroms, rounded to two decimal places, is 0.90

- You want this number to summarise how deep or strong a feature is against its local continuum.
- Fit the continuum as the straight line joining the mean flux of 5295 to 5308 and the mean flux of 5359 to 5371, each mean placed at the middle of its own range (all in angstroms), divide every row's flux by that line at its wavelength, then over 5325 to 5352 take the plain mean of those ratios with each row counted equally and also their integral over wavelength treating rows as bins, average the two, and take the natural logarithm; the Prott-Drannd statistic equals 2.6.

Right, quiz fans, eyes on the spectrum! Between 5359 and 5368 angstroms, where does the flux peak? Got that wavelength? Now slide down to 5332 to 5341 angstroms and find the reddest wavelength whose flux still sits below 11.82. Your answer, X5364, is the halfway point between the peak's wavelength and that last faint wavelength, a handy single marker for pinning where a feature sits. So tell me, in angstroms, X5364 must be 5354.0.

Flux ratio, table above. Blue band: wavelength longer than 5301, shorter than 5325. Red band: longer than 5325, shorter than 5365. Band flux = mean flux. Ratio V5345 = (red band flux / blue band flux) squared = 1.03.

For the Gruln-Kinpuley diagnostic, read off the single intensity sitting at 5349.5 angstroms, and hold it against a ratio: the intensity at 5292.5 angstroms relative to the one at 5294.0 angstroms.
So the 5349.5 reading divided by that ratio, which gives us 11.32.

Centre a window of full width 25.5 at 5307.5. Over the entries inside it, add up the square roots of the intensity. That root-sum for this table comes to 58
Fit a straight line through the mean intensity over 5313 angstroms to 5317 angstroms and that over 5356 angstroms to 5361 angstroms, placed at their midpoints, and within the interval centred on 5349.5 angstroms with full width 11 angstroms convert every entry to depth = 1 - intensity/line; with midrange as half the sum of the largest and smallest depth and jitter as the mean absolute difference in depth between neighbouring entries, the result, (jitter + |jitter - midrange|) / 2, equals 0.037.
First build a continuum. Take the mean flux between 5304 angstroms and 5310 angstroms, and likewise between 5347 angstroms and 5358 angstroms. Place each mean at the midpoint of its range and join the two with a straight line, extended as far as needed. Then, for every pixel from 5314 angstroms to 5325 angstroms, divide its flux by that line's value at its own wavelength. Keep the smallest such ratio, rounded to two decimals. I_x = 0.94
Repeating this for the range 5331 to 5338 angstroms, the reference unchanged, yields 0.91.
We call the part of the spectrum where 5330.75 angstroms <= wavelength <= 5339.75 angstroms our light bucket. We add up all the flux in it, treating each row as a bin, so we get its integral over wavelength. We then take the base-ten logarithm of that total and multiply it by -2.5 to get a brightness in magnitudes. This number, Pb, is -5.08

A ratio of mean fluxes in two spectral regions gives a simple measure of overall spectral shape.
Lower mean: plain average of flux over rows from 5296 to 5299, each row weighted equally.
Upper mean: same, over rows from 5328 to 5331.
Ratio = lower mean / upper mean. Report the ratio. 1.02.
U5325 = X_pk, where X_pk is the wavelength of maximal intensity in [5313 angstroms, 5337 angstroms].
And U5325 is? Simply 5336.0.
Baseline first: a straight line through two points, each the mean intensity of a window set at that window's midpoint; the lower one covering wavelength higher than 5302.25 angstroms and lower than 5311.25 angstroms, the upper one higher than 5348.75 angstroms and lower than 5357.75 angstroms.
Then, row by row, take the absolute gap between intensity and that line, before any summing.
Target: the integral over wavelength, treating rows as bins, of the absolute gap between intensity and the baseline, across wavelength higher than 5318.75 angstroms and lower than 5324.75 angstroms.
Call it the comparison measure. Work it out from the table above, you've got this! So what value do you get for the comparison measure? 1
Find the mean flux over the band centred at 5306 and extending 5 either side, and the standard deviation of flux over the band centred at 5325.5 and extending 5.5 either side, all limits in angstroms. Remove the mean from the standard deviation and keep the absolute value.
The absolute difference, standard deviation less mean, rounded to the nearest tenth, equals 11.5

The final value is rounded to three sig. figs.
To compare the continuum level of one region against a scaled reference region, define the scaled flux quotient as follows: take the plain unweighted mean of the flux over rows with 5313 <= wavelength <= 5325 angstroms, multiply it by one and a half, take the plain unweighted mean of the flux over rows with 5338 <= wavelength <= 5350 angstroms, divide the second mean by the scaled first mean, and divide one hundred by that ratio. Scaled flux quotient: 149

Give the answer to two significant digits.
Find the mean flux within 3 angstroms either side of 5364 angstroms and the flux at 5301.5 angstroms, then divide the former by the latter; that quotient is 0.93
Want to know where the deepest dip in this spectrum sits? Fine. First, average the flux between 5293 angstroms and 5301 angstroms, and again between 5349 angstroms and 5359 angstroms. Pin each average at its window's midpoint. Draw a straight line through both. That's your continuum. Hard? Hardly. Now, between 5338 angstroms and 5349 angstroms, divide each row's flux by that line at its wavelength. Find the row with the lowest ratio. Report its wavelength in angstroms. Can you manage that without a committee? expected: 5343.5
